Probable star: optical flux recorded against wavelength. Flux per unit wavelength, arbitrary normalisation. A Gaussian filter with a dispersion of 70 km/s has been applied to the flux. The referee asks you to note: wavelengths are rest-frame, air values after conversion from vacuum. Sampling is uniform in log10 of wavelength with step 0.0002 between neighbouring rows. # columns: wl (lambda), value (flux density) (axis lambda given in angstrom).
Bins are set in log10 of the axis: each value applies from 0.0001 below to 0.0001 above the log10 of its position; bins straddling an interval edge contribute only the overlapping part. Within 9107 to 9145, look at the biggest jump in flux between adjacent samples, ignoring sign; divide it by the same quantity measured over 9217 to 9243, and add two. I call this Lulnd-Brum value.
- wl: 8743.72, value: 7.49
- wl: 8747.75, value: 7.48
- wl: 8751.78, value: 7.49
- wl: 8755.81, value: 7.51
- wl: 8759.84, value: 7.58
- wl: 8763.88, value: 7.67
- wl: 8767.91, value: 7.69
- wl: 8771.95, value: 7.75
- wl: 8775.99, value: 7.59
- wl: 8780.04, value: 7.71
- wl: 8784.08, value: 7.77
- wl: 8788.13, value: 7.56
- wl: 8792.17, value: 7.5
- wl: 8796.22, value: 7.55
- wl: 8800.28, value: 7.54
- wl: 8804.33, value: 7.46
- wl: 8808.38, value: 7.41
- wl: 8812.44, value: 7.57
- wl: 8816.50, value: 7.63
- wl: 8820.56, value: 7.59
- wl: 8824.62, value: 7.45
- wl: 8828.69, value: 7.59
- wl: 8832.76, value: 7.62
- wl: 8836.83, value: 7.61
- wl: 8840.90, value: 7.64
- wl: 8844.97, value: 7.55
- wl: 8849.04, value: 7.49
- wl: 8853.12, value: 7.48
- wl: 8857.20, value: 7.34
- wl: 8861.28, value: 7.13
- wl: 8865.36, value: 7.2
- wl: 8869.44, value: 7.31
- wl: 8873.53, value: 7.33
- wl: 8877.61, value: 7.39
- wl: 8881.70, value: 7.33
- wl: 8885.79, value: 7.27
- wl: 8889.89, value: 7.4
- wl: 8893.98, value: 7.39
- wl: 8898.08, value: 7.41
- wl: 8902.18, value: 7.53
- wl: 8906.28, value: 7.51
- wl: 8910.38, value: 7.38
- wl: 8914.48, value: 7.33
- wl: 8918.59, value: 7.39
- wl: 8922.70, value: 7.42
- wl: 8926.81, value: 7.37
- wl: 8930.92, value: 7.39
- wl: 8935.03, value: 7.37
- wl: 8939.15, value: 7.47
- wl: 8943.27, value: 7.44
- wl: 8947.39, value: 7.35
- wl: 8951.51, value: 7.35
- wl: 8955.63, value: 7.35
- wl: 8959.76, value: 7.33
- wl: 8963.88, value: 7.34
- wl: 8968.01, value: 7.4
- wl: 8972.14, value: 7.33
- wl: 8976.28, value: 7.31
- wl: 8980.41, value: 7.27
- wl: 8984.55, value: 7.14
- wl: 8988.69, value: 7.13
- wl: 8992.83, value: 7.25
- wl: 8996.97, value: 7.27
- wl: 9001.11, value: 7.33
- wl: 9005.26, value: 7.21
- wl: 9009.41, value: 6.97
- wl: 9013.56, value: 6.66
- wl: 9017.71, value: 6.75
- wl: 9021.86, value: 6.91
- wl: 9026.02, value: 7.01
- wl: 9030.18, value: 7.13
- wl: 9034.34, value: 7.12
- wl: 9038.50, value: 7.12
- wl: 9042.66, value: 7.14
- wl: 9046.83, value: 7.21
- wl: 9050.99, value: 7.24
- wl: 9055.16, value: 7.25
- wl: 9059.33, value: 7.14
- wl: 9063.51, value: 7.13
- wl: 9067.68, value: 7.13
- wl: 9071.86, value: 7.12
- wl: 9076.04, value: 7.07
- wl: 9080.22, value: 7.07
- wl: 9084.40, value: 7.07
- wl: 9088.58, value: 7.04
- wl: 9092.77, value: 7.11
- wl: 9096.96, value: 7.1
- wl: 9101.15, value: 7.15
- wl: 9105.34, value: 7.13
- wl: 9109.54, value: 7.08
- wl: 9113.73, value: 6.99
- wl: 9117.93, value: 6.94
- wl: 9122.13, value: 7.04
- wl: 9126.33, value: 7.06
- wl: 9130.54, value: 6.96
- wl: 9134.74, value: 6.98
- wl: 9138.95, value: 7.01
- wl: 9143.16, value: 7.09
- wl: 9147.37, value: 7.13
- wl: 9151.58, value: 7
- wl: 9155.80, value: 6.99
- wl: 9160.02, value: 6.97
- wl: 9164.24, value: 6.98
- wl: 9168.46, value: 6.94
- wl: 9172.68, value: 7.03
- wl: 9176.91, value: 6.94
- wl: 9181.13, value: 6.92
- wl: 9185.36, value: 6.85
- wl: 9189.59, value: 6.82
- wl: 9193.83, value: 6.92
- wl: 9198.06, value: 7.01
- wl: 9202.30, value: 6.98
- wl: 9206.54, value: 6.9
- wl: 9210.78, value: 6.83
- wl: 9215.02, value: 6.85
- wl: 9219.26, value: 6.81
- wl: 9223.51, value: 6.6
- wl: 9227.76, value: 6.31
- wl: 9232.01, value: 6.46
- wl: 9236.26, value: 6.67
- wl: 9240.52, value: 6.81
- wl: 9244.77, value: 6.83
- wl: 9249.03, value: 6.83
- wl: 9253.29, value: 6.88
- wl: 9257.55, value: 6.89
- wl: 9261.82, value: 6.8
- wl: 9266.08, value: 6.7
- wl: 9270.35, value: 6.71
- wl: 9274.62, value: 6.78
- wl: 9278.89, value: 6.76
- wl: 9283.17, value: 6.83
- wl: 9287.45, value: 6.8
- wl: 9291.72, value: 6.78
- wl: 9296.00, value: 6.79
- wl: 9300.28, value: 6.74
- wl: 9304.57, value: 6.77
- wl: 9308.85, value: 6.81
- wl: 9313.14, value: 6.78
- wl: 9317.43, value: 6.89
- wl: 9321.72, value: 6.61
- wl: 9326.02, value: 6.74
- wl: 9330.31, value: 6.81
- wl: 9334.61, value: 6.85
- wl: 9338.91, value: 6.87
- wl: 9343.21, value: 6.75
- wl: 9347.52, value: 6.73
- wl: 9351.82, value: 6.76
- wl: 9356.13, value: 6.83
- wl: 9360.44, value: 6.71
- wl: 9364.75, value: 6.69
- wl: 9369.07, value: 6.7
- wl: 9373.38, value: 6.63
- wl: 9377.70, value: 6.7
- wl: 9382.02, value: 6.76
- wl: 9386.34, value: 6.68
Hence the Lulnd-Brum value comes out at 2.34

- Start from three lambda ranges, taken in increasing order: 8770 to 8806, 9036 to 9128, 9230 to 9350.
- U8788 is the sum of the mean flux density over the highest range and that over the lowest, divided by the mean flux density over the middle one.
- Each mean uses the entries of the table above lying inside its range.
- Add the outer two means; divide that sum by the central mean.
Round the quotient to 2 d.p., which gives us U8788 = 2.02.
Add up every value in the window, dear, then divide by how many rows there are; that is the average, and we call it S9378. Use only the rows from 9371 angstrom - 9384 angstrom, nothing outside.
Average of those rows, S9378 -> 6.7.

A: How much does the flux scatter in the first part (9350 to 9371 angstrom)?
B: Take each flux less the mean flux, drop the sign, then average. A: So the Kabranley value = 0.046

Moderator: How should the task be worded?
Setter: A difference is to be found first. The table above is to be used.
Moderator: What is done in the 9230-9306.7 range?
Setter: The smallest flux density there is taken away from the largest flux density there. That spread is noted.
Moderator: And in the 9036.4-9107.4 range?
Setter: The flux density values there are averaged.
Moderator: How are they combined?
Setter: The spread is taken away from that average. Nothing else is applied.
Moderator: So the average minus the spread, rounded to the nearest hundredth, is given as 6.70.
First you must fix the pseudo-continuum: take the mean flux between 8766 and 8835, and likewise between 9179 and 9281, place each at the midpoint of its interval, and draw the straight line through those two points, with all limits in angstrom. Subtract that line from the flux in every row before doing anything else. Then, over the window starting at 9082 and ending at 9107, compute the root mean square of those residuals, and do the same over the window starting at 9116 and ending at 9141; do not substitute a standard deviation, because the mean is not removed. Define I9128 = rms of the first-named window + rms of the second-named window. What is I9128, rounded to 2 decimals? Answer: 0.13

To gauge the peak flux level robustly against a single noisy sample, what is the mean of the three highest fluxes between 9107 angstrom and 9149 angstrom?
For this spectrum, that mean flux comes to 7.10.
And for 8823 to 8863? 7.62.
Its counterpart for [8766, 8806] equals 7.74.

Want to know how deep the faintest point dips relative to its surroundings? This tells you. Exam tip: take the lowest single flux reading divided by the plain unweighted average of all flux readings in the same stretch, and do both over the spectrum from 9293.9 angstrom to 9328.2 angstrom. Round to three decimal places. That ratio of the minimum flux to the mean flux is 0.977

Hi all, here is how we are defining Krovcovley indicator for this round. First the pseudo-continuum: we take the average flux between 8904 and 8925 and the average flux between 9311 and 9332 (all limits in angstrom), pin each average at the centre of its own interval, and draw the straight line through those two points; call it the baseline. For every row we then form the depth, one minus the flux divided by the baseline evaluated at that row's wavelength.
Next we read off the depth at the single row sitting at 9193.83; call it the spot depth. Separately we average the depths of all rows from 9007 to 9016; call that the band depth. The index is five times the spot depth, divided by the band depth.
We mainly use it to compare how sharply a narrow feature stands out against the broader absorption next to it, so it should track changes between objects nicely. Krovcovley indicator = 1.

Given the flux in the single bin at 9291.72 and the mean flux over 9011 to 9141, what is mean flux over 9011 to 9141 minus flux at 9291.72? 0.280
